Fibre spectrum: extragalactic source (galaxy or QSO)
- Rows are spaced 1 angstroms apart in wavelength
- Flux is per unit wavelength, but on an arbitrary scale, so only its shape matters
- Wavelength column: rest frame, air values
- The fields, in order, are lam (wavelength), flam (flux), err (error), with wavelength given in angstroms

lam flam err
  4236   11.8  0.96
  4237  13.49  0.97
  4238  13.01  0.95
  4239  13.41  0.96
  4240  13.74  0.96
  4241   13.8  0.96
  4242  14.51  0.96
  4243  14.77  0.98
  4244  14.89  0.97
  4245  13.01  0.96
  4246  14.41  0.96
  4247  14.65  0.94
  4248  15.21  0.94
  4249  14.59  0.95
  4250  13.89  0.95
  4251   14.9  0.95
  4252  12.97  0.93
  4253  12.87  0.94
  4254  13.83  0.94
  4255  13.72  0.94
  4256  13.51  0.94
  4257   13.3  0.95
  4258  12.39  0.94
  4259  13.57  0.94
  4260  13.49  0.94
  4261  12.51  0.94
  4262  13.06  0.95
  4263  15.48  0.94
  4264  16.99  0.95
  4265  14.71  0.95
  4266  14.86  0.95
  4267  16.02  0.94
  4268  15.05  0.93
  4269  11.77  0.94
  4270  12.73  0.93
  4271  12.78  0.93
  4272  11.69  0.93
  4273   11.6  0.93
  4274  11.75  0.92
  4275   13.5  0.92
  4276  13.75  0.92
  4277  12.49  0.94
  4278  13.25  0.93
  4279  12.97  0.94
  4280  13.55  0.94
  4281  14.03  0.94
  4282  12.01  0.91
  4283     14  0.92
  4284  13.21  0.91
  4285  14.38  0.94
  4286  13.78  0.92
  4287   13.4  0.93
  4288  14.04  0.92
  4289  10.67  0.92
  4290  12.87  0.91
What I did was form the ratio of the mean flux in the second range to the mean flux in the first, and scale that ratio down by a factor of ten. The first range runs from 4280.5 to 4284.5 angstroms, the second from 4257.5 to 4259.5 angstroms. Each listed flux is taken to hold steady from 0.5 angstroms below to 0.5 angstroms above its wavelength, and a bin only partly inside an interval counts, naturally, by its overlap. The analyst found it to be 0.098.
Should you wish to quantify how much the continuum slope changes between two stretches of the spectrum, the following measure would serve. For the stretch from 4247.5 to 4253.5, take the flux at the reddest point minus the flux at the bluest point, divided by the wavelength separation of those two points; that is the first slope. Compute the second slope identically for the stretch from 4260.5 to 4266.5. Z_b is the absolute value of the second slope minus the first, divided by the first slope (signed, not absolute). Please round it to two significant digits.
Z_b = -2.0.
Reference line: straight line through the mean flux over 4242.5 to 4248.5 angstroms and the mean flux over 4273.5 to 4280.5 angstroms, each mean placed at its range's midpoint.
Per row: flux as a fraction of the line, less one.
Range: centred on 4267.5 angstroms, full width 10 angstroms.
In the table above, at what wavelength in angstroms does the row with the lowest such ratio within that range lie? 4269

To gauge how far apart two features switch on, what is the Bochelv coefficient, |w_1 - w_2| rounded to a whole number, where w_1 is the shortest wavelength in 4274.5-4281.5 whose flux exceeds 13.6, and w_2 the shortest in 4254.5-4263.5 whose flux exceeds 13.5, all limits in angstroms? 21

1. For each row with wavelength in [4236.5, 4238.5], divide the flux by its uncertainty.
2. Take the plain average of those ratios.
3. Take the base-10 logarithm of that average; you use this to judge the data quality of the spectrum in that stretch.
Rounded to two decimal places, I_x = 1.14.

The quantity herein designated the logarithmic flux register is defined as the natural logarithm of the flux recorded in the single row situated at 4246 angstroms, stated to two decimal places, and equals 2.67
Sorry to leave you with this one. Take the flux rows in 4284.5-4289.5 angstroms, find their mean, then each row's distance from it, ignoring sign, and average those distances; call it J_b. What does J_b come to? 1.0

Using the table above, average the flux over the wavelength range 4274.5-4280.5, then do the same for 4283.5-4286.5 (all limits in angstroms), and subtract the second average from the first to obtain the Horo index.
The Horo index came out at -0.5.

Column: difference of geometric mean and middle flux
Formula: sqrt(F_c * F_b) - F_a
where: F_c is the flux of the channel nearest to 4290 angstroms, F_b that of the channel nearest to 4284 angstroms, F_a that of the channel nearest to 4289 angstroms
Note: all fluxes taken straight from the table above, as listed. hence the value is 2.4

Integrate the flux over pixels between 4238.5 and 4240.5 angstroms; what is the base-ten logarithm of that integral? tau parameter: 1.43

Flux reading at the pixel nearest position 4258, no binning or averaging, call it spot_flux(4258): 12.39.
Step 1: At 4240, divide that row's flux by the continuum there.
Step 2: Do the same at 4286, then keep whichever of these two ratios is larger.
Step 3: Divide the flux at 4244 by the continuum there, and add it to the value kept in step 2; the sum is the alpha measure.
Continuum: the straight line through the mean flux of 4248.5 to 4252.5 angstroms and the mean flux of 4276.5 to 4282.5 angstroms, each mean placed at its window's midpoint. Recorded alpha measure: 2.11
